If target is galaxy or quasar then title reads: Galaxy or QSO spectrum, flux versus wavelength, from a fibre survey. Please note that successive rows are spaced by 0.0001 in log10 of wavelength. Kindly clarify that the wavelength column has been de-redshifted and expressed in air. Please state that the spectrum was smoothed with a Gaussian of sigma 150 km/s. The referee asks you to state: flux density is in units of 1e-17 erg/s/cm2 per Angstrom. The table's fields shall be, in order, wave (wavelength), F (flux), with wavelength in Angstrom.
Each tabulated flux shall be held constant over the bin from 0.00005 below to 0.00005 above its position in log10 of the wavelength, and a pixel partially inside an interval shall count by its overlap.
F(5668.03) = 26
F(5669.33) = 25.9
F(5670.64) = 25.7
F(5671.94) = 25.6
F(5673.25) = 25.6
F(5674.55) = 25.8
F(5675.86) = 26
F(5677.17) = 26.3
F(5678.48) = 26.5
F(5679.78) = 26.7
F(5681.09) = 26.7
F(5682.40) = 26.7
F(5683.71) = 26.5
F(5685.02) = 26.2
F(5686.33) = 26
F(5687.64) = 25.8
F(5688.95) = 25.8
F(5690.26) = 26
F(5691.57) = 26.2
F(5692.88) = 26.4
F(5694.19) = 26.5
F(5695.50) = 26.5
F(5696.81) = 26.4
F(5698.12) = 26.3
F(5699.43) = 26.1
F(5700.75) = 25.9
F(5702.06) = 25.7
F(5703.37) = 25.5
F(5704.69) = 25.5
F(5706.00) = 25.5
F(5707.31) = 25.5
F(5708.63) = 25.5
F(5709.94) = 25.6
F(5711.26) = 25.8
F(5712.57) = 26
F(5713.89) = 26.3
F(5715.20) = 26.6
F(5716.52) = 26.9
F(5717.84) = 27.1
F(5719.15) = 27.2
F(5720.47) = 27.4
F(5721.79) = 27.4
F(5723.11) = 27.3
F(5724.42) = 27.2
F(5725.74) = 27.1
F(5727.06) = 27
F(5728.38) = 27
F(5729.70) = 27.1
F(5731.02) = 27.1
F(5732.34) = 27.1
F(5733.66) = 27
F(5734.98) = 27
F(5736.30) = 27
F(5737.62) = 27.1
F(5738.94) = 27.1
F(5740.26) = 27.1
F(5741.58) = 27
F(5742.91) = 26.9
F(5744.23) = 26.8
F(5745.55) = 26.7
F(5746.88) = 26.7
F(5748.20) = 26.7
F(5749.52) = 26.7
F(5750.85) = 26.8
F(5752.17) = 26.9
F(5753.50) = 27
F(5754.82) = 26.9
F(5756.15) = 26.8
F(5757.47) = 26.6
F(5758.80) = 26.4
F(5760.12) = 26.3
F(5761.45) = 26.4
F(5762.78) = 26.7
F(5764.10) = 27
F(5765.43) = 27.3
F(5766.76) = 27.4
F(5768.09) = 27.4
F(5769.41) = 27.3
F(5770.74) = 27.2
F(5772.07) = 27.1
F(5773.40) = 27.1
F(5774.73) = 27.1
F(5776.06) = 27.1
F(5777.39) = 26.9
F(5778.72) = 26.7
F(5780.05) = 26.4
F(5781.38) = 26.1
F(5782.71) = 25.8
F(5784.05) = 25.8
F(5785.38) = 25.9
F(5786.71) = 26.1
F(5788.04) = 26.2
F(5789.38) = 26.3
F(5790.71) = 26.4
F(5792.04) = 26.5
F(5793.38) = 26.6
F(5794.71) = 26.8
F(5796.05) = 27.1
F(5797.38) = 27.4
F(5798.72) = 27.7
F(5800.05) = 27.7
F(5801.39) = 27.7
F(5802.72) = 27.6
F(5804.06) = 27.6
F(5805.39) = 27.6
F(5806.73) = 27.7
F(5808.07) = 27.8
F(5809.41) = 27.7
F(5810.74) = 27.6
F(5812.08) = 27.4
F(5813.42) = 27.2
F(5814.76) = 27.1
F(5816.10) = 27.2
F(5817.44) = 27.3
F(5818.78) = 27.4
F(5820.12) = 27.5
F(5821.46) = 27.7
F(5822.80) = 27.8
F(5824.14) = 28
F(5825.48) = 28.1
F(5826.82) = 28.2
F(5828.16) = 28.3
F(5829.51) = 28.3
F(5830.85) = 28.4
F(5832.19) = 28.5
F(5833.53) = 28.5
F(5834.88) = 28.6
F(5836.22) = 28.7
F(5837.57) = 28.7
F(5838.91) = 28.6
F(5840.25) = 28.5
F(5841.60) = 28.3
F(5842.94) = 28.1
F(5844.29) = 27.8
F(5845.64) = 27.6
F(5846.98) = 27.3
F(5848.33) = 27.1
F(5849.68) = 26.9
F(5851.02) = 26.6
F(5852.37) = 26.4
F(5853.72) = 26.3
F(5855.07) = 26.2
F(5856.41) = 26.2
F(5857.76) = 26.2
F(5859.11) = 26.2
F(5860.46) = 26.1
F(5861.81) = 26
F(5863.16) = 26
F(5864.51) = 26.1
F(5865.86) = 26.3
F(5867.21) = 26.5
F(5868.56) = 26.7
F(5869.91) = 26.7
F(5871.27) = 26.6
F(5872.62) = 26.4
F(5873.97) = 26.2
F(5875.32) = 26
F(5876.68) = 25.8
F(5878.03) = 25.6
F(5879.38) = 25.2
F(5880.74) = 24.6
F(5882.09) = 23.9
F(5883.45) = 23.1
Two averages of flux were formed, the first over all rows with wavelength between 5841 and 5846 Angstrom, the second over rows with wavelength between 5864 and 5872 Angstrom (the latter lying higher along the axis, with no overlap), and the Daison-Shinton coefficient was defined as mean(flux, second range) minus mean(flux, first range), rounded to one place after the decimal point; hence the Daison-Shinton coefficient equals -1.5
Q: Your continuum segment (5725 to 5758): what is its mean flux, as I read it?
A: 26.9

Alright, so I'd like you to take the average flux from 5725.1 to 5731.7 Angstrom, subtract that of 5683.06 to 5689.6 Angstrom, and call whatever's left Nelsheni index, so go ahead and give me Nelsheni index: 1.0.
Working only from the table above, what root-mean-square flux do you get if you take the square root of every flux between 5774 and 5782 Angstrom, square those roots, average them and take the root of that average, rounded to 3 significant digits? 5.17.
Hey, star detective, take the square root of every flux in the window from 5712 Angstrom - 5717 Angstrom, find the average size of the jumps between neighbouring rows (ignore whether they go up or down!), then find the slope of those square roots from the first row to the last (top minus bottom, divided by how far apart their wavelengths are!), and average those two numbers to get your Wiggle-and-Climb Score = 0.026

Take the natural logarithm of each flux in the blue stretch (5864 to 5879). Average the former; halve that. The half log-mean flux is 1.634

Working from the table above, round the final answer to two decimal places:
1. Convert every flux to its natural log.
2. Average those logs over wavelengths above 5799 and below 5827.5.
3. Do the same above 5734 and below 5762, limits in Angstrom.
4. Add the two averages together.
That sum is 6.61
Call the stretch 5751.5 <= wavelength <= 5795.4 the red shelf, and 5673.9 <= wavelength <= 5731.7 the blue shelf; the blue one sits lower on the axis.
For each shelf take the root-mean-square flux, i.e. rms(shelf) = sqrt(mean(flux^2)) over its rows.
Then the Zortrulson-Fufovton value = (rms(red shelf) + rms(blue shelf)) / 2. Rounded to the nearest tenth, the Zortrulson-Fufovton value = 26.5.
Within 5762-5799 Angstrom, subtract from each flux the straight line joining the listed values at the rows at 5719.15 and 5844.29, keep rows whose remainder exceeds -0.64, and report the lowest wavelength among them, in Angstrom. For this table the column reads 5764.10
